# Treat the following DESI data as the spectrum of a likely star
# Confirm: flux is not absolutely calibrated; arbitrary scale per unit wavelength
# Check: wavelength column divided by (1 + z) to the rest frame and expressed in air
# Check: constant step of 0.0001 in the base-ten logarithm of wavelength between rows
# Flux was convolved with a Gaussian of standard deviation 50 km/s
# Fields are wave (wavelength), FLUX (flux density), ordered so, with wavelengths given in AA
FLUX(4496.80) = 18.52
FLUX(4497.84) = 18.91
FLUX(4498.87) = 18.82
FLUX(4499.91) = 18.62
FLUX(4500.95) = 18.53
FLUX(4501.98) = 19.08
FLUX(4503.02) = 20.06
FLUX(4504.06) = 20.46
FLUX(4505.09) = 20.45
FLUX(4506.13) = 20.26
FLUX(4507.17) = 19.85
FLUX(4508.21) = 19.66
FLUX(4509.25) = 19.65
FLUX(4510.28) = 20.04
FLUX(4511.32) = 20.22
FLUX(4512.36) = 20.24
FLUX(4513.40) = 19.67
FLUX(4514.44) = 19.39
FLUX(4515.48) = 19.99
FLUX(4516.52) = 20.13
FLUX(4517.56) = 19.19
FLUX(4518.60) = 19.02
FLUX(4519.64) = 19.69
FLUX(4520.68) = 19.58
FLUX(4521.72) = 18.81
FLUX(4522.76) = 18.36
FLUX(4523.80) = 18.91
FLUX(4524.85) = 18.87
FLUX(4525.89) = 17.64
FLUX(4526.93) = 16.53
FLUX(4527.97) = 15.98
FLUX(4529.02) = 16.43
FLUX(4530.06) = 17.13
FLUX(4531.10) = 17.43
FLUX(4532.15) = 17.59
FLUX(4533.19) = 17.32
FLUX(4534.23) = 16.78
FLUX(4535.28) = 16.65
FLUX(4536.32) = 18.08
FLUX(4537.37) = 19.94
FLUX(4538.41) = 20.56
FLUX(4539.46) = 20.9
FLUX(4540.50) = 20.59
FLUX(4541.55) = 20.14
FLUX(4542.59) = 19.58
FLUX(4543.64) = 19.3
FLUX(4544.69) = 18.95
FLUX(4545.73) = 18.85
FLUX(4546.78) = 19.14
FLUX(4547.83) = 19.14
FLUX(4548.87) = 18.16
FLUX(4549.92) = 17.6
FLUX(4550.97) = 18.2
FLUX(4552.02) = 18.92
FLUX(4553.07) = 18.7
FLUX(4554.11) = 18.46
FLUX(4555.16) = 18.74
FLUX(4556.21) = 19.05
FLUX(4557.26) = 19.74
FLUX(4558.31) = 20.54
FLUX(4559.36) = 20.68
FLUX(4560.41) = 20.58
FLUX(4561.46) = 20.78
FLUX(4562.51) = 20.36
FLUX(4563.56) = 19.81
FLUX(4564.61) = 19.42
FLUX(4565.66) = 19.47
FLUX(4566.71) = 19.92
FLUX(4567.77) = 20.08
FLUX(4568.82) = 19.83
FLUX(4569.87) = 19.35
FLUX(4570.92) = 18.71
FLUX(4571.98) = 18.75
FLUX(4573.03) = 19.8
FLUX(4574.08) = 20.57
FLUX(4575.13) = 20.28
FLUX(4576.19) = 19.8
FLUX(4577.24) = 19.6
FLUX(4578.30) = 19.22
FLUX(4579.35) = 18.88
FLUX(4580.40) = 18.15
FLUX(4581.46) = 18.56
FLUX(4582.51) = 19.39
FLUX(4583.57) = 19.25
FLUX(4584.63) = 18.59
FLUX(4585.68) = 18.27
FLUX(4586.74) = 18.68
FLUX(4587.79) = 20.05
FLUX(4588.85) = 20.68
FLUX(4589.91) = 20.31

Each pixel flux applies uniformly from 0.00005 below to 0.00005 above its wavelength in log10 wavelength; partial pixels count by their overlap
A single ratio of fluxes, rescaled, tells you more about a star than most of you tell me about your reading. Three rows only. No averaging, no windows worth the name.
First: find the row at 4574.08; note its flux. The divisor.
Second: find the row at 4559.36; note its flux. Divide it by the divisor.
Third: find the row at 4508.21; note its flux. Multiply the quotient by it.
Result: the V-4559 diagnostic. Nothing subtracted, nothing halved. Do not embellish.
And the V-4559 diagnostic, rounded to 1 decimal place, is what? 19.8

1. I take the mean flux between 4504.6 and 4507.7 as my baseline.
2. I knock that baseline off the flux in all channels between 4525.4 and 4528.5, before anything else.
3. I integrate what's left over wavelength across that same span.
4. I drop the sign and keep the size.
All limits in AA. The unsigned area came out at 11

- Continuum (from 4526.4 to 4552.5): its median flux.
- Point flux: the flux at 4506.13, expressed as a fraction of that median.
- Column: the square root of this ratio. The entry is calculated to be 1.06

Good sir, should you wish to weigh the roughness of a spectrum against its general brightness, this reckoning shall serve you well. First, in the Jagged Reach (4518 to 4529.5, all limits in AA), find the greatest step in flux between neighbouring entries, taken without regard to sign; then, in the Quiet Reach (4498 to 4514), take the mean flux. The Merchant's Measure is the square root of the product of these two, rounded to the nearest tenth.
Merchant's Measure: 4.9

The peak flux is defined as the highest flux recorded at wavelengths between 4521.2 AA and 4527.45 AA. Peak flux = 18.91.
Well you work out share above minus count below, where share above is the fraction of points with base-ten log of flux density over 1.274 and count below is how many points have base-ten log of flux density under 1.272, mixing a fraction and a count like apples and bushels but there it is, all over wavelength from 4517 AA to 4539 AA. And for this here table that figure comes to -12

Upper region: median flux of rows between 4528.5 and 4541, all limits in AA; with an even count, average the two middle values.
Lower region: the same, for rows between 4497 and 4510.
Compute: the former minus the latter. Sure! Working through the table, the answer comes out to -2.1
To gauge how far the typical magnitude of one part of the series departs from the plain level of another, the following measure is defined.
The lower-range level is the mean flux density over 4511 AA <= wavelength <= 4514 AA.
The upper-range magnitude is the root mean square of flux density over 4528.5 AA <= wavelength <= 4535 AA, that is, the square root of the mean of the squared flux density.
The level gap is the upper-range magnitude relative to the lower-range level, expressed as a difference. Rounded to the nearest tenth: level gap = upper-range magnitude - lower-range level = -2.9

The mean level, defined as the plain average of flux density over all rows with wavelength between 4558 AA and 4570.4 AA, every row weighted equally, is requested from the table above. 20.1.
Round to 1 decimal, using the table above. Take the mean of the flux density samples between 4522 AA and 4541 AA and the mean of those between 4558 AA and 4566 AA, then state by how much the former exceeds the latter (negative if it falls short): -2.1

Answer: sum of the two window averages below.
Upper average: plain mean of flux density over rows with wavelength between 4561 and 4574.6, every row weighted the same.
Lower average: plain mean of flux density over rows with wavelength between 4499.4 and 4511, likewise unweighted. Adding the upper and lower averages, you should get 39.5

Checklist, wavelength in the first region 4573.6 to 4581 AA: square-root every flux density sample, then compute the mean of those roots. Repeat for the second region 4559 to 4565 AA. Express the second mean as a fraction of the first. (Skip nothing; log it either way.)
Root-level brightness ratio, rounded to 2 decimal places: 1.02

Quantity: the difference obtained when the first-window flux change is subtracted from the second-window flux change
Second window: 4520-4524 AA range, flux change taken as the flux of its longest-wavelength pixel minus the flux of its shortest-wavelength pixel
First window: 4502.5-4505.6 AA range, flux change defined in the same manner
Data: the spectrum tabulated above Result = -1.1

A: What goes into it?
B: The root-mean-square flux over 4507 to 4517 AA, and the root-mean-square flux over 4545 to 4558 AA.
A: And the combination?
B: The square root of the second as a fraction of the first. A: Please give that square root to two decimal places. 0.97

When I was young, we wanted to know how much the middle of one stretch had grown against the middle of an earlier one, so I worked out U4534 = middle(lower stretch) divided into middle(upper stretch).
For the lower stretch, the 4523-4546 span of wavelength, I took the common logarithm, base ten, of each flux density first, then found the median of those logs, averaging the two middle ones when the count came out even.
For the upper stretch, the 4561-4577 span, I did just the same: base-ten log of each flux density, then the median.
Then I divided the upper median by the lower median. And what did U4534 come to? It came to 1.02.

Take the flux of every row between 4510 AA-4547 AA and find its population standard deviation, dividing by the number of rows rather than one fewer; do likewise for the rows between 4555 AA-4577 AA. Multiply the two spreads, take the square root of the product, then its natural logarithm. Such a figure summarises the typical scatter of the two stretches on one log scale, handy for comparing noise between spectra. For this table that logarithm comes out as -0.1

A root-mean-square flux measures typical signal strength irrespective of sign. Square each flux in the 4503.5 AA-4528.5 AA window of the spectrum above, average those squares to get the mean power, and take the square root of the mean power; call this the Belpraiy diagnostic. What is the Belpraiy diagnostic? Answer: 19.3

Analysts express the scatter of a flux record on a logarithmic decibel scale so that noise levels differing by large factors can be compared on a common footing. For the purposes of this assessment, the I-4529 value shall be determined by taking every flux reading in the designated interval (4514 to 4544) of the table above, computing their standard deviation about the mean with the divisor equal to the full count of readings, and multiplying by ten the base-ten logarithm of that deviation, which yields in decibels 1.5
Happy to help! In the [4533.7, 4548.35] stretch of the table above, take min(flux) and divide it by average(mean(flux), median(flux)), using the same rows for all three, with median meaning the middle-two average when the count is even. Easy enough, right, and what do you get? 0.87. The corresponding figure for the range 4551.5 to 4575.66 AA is 0.94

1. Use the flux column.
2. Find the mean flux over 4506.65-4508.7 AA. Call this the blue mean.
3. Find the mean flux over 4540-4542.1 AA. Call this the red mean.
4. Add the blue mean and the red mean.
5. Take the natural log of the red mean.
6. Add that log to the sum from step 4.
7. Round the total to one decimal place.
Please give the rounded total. 43.1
